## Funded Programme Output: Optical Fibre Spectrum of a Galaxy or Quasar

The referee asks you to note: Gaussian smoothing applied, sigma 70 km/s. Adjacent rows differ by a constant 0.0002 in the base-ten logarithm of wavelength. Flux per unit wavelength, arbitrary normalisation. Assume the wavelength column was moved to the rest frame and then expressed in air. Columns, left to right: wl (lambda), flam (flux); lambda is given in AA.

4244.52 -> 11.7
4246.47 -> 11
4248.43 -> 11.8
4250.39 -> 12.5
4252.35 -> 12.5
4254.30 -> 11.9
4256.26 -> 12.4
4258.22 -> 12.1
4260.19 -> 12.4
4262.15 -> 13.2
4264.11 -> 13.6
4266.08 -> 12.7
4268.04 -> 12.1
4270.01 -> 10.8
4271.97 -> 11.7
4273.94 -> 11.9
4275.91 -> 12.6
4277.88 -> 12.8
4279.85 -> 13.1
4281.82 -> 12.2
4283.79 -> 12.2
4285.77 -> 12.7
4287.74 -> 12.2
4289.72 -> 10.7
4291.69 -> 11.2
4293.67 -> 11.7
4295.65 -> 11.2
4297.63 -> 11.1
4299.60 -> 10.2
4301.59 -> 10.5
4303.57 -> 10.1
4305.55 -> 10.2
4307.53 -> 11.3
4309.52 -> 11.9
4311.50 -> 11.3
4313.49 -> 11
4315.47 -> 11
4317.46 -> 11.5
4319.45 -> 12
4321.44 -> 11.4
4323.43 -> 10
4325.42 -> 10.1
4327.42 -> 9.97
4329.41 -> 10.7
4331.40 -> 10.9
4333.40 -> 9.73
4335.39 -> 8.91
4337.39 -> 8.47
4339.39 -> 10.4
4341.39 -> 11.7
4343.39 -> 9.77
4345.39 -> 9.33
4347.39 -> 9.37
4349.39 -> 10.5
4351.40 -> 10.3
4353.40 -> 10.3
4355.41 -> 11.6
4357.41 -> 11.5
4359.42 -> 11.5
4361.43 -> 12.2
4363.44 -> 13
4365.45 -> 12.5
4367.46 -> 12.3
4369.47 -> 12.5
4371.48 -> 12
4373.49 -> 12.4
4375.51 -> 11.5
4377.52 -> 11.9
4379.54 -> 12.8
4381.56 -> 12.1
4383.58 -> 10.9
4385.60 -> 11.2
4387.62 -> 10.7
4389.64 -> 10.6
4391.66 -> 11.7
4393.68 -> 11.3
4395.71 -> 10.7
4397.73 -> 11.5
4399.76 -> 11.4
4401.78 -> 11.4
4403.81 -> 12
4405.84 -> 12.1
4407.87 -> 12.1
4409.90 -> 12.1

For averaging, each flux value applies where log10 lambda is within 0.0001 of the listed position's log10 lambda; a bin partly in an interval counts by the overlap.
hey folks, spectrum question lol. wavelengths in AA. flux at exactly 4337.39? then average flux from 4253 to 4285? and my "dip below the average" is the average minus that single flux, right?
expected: 3.9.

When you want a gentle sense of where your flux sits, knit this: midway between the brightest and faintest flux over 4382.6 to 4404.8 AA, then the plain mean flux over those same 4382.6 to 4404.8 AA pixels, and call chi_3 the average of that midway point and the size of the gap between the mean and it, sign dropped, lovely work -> 5.69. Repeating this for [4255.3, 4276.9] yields 6.16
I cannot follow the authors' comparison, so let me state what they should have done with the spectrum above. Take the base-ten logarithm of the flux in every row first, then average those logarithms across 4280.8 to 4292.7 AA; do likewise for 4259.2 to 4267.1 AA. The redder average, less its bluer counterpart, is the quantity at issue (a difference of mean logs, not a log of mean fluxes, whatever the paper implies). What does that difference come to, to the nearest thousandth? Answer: -0.039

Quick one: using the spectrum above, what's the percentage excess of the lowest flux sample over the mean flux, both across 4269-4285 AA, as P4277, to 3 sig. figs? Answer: -11.2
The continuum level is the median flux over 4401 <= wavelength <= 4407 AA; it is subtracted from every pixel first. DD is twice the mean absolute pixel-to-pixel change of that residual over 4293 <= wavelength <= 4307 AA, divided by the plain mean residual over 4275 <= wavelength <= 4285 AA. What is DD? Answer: 1.3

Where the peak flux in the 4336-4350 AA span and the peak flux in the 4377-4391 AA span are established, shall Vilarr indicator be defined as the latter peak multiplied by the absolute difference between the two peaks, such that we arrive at 14.1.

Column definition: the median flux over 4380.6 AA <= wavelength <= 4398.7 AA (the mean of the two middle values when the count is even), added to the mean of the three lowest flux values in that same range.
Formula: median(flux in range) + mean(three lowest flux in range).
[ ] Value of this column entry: 22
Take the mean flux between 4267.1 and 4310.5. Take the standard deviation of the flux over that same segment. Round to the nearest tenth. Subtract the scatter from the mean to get 10.7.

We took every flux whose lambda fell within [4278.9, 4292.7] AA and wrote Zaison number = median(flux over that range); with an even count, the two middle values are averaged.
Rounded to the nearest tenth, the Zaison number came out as 12.2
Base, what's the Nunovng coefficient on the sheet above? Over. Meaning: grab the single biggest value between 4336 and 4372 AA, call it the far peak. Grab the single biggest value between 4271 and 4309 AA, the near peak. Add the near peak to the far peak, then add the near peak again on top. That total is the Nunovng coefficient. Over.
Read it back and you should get 39.2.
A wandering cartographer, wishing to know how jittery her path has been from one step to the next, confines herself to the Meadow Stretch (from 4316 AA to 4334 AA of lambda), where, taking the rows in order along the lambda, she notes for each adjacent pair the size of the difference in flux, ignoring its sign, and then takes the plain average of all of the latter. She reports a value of 0.60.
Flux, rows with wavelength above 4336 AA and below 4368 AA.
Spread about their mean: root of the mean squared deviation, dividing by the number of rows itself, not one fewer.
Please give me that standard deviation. 1.3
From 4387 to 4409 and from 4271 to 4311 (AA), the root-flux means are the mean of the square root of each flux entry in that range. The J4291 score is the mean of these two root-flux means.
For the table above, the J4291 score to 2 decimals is 3.39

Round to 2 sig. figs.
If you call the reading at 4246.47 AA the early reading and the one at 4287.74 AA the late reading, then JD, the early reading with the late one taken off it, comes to -1.2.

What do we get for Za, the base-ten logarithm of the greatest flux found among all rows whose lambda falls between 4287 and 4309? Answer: 1.086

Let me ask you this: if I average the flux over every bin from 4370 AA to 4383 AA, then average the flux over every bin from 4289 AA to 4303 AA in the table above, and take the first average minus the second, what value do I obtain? 1.17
